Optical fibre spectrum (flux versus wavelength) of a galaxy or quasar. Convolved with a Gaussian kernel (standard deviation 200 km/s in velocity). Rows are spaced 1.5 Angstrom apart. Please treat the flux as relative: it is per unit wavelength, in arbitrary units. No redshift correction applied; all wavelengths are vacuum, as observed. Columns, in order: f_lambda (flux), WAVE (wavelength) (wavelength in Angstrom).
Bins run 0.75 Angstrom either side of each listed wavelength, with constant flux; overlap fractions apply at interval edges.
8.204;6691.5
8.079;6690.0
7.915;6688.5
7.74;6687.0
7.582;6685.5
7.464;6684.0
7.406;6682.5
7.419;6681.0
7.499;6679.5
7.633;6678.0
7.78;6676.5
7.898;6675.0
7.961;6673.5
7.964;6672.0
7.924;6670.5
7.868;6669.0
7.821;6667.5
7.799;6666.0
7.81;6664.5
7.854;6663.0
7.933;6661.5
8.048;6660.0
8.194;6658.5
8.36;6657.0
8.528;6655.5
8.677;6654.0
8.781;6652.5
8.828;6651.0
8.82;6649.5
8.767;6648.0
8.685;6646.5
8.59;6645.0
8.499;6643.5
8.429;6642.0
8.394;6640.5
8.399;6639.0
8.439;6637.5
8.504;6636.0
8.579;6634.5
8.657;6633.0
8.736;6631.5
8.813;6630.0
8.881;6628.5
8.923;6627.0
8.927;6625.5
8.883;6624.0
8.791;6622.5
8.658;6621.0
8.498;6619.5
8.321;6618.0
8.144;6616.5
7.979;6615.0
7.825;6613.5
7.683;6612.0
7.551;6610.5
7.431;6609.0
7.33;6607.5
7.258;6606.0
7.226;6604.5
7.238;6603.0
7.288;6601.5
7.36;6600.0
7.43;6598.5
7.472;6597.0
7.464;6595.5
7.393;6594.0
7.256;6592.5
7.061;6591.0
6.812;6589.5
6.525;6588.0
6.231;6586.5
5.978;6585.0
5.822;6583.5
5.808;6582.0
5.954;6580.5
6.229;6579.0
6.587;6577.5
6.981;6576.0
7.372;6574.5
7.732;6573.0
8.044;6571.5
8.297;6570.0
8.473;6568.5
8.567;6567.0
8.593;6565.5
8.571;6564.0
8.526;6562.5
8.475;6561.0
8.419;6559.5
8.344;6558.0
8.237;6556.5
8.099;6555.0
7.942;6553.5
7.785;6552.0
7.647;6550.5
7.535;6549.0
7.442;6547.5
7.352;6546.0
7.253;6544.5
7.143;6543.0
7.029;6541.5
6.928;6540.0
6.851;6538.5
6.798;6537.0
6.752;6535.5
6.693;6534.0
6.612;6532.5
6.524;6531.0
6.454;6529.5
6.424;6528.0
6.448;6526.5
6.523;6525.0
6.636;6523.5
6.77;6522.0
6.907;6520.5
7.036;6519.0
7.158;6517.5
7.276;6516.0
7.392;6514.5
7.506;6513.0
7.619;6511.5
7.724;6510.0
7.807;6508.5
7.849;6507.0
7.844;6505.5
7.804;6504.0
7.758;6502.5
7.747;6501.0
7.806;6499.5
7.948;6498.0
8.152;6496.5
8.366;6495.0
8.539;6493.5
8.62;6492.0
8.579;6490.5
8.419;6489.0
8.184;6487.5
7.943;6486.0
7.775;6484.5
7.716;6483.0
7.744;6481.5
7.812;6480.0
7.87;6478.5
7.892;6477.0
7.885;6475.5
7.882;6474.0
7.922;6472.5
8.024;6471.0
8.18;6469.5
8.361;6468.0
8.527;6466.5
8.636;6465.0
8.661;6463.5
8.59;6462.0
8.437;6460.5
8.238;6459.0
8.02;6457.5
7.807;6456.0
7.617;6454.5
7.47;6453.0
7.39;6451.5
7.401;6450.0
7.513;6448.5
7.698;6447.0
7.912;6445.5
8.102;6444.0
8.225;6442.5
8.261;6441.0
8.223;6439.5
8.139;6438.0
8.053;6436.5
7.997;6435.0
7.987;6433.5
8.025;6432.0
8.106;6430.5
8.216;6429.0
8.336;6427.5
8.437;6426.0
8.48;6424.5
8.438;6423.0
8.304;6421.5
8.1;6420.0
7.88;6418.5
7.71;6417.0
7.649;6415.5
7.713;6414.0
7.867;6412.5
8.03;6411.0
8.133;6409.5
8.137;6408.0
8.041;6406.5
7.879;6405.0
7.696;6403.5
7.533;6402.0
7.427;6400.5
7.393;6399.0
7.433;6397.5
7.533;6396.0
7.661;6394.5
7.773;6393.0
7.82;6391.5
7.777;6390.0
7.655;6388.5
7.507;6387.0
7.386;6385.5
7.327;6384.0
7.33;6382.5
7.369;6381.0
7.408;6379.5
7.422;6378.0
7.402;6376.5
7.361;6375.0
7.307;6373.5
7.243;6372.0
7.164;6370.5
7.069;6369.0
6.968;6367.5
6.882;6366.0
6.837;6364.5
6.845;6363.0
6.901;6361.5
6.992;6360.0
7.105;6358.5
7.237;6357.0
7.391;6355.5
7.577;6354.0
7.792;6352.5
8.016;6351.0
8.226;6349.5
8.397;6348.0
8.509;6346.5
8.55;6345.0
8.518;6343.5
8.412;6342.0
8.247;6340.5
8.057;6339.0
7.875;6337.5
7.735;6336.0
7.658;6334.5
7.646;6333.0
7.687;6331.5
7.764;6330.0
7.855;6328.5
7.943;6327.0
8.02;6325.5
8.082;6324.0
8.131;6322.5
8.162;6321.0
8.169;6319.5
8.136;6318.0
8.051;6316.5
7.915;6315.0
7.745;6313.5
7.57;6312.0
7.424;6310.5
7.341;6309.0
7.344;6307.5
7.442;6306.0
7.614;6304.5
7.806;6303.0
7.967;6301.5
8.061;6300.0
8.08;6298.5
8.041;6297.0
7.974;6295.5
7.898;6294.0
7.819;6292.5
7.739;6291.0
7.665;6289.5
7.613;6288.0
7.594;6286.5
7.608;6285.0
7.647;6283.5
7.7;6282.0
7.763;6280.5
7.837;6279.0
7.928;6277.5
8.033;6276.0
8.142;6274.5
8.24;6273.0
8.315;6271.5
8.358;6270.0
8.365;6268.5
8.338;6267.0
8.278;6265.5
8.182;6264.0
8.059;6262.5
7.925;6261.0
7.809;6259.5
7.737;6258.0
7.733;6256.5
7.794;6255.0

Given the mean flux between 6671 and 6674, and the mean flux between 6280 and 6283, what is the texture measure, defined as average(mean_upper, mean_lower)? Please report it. 7.8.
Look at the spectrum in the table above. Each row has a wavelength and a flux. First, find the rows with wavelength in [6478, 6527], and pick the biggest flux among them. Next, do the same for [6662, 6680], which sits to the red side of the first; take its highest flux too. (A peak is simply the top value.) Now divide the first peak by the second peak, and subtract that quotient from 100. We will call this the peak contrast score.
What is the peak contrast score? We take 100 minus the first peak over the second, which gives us 98.9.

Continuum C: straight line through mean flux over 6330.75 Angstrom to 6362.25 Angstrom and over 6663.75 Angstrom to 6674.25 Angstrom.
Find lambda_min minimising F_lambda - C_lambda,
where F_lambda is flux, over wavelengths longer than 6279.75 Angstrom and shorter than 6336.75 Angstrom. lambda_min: 6309.0 Angstrom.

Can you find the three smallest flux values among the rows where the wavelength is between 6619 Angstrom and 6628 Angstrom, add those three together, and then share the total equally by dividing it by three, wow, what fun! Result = 8.65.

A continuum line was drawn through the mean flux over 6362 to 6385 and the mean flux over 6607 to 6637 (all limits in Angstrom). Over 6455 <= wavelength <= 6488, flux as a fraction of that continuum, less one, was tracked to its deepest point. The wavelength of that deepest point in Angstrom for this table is 6483.0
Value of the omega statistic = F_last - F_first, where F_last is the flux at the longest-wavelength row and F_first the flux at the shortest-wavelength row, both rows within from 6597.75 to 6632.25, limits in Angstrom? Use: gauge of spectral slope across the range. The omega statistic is 1.3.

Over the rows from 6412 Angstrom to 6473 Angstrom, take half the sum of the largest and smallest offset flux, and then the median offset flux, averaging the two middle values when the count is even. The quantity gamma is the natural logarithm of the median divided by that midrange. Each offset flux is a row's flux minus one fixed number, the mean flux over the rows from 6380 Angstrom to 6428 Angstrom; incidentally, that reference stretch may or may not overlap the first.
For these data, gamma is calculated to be 0.29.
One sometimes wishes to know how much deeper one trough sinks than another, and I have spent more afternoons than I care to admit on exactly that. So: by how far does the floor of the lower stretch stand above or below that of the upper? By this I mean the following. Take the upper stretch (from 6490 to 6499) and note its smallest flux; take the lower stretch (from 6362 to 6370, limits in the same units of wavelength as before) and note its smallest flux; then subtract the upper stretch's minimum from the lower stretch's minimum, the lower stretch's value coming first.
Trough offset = -1.1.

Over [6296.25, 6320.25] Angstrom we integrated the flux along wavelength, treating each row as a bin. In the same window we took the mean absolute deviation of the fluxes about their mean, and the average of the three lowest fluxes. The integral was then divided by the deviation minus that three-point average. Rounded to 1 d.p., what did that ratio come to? -26.3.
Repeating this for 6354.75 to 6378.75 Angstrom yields -25.7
